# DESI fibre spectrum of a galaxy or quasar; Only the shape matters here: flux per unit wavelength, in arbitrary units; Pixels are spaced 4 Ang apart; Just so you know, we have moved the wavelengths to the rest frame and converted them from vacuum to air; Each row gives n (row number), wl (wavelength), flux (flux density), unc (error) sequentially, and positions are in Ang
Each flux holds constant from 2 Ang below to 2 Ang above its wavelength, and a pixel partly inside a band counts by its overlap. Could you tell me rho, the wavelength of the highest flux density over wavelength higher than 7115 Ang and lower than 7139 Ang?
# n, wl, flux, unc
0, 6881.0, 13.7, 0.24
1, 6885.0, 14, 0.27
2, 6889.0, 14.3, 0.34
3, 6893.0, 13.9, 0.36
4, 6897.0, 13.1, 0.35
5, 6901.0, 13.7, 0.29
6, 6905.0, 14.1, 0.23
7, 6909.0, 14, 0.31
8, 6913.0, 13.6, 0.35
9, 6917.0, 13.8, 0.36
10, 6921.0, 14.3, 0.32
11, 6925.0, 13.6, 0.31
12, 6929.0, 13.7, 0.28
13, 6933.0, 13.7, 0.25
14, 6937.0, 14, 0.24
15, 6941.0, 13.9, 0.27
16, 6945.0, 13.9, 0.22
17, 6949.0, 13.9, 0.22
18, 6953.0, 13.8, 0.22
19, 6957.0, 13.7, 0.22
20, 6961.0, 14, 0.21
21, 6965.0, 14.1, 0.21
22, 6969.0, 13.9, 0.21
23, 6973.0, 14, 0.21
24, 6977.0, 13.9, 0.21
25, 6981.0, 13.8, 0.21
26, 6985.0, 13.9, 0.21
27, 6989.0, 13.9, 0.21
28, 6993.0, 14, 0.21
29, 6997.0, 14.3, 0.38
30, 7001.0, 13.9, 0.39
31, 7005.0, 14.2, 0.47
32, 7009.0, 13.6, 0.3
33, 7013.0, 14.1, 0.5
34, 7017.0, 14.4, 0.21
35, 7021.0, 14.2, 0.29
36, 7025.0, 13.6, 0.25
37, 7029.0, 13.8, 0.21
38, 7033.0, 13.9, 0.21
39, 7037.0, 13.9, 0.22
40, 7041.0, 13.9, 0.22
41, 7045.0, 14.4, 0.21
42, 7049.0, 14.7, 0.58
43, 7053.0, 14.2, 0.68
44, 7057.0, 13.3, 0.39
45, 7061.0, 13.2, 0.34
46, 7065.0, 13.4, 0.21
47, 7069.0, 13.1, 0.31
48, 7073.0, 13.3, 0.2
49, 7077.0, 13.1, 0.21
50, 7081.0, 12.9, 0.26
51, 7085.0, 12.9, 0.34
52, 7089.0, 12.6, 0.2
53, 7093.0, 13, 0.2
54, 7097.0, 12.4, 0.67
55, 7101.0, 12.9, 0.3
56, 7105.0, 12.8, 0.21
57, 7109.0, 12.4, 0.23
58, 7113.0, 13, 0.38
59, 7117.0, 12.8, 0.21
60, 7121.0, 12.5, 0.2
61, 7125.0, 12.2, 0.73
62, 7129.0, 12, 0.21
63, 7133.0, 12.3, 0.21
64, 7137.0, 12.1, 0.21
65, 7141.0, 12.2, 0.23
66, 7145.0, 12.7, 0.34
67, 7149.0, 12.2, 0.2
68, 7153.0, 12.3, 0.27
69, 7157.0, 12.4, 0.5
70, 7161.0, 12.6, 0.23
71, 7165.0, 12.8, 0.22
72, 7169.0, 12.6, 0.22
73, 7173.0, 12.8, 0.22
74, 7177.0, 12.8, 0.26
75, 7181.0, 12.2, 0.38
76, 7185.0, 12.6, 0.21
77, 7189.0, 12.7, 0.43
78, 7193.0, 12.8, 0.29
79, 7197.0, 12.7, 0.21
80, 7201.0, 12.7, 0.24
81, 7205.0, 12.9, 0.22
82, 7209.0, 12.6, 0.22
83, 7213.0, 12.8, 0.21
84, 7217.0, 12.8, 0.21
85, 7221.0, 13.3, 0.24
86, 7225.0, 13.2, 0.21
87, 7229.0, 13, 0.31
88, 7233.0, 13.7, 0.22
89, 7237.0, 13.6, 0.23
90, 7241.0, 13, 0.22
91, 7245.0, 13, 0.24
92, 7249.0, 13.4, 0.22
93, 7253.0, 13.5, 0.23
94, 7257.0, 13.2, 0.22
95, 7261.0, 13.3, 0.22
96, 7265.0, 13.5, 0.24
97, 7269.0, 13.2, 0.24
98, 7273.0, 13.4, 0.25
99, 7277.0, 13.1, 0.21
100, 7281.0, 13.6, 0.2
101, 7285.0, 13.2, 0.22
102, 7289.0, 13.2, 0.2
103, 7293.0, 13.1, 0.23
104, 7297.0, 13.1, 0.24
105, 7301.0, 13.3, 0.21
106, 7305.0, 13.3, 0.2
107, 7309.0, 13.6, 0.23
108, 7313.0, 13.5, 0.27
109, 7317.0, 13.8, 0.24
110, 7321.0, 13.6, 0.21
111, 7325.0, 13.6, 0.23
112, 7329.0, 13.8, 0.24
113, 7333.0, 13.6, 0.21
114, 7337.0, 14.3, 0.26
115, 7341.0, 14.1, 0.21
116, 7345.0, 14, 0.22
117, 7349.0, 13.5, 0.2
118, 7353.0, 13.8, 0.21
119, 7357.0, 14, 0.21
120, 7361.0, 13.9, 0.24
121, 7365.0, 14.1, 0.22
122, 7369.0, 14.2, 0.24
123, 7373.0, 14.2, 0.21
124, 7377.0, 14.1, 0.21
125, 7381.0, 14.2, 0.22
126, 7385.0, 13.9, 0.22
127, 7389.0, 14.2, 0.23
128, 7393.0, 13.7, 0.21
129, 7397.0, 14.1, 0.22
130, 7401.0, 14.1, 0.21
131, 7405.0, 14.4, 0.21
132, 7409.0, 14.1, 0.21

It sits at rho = 7117.0 Ang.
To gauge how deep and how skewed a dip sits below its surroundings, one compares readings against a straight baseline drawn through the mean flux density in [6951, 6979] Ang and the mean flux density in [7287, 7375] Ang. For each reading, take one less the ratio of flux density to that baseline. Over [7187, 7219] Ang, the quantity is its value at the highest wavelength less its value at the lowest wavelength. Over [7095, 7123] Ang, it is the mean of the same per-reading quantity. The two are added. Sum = 0.07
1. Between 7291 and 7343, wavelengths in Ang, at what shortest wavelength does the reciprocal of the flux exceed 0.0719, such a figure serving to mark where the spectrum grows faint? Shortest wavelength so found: 7293.0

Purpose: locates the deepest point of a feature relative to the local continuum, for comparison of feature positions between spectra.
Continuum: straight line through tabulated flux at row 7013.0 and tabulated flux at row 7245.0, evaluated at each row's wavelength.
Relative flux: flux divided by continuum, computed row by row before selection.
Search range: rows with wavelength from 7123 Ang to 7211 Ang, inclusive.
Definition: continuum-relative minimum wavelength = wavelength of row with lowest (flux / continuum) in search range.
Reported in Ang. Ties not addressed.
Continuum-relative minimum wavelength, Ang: 7129.0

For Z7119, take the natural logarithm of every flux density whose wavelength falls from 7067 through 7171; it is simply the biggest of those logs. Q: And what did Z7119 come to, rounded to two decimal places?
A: 2.59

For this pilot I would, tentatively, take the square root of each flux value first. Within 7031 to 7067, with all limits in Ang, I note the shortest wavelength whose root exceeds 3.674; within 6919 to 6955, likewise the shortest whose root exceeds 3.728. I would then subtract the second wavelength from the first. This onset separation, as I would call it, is 112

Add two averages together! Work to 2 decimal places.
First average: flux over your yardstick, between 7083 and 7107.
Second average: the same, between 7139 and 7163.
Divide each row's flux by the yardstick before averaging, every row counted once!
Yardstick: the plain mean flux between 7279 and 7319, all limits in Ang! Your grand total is 1.88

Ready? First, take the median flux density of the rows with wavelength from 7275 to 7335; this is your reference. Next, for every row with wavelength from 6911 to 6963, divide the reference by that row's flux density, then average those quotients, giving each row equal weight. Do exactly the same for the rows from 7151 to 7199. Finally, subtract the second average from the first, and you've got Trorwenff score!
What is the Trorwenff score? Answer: -0.10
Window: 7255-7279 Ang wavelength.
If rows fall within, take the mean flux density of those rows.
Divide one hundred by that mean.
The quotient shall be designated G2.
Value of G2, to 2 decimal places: 7.53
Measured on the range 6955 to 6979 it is 7.18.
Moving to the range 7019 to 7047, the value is 7.16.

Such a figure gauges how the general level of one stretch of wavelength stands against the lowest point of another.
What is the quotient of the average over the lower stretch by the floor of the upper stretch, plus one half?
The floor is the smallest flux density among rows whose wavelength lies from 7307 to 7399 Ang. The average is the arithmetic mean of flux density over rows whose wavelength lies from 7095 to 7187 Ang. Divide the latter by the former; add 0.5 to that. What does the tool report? 1.43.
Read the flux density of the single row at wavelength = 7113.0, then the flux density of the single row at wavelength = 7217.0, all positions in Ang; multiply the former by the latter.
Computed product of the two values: 166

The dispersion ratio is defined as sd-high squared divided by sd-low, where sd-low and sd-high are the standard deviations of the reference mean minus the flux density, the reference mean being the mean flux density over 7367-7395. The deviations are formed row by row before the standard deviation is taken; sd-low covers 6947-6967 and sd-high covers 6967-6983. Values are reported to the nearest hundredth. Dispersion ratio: 0.04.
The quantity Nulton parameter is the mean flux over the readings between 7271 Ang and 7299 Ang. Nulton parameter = 13.2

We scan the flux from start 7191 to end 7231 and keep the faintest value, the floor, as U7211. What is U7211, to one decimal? 12.6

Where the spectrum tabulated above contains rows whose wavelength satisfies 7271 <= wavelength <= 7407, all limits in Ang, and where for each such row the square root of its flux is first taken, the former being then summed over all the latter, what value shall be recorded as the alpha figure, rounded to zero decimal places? 126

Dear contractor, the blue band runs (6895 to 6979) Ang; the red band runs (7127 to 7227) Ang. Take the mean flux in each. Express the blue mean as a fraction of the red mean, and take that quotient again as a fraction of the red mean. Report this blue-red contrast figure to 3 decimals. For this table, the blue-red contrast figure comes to 0.087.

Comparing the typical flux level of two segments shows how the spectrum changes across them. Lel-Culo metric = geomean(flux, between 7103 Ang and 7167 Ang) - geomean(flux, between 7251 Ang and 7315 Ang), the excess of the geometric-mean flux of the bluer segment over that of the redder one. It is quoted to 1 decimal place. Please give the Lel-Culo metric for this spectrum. -0.9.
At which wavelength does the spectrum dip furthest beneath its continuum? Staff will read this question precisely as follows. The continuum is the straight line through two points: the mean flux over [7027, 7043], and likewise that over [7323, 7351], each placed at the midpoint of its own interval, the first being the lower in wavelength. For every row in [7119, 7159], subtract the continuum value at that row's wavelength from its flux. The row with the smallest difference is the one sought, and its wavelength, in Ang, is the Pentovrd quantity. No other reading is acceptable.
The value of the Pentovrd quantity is 7129.0 Ang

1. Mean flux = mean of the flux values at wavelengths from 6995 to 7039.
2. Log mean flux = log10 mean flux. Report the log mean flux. 1.15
